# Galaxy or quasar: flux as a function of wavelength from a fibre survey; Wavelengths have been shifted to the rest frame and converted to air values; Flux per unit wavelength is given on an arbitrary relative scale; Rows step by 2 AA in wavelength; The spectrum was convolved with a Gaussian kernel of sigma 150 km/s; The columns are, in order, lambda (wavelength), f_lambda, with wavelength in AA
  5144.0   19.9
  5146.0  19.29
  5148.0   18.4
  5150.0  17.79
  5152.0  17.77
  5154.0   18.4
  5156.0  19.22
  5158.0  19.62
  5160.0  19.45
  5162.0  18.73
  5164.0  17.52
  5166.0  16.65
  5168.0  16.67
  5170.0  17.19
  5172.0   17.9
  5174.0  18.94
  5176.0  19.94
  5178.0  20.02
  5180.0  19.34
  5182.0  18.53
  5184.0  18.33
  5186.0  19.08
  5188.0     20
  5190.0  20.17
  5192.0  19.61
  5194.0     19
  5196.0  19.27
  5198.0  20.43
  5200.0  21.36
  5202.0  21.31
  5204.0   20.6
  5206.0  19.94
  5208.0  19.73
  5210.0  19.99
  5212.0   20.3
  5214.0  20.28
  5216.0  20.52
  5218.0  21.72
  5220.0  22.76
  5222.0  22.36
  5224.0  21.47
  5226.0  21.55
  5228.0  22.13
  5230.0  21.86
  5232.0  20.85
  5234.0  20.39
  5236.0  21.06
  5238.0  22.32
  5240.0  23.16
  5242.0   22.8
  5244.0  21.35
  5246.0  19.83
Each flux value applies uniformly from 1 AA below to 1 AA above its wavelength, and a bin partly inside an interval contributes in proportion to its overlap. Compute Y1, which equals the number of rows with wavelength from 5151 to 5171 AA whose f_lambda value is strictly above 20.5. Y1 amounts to 0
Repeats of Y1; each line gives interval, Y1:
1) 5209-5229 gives 7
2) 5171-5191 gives 0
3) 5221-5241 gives 9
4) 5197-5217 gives 4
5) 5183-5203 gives 2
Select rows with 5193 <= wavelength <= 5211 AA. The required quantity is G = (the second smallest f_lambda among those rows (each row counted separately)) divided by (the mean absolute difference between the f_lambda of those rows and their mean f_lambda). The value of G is 29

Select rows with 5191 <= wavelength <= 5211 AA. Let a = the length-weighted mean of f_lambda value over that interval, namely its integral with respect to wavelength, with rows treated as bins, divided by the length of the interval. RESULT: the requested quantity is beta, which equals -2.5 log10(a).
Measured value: -3.26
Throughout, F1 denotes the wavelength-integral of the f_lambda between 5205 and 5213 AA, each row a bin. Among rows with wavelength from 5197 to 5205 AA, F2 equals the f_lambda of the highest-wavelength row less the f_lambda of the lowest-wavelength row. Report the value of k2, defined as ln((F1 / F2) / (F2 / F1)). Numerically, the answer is 13.7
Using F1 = 160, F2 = 0.2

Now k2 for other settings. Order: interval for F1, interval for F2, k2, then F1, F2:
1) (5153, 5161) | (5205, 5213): 12.1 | 153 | 0.4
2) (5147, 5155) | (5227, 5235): 8.8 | 145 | -1.7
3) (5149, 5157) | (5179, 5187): 12.7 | 146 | -0.3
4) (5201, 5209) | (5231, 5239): 9.4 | 163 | 1.5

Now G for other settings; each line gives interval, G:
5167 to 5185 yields 19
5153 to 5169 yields 17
